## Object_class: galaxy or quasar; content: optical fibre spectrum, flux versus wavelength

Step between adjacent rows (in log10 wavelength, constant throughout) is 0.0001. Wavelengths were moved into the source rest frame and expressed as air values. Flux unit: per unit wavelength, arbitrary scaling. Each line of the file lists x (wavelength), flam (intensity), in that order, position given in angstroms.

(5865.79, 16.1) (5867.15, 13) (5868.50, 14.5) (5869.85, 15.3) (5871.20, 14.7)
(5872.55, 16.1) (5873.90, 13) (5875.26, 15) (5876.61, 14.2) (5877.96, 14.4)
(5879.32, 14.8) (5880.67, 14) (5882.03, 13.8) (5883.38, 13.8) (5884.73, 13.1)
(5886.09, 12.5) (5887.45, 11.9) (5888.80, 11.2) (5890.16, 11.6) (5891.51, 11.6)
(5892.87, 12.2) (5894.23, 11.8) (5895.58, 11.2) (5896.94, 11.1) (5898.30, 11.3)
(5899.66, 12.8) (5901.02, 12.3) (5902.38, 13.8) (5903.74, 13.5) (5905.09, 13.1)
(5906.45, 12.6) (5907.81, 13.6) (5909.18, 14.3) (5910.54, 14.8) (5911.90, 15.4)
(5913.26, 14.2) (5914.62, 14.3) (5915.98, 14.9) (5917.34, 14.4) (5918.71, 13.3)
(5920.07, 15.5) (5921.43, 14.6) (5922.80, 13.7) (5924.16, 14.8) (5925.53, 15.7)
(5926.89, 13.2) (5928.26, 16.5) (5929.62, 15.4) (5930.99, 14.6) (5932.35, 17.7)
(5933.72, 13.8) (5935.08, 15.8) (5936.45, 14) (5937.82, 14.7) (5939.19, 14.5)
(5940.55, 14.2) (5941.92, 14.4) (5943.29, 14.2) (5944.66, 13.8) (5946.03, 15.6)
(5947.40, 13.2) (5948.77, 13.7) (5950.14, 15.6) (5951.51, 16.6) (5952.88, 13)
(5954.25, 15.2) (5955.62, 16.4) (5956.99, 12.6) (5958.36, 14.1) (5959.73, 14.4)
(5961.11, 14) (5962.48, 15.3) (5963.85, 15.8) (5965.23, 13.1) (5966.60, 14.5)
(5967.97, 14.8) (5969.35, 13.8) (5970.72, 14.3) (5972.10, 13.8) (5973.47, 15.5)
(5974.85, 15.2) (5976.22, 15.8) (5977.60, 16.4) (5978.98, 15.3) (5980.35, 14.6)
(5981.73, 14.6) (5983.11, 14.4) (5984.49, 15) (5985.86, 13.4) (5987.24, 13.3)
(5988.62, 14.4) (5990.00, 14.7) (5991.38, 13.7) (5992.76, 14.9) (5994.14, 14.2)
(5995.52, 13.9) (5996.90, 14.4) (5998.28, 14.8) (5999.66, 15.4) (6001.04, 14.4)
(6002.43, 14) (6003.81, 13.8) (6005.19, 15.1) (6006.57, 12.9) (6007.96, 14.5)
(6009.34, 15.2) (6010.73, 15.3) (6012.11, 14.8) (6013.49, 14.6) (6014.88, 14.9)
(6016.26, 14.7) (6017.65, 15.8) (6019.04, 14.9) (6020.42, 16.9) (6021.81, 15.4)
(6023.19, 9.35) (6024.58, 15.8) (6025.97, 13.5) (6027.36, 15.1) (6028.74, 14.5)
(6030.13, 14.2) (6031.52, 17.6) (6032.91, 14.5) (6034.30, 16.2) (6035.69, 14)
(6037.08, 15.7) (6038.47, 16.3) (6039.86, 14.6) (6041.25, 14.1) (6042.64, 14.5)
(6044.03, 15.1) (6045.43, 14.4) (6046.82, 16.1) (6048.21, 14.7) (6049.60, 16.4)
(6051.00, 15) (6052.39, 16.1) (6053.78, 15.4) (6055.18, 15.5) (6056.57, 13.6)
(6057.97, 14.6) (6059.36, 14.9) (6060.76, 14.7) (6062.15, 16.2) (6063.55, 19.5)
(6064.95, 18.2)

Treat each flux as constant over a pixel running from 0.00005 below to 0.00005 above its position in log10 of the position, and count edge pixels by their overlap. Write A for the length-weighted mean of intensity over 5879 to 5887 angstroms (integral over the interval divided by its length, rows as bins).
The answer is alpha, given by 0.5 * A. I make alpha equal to 6.8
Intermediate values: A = 13.6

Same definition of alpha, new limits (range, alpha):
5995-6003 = 7.2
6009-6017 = 7.5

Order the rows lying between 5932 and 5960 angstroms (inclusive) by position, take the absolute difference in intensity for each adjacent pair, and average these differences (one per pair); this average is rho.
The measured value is 1.5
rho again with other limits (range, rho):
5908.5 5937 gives 1.5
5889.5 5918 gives 0.6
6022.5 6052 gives 1.7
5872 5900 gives 0.7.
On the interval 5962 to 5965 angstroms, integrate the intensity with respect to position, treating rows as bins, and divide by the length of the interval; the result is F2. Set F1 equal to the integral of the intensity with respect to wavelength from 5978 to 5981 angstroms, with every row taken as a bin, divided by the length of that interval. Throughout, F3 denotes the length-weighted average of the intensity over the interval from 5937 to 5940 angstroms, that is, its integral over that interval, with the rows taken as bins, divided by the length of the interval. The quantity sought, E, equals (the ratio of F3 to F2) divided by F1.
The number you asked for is 0.064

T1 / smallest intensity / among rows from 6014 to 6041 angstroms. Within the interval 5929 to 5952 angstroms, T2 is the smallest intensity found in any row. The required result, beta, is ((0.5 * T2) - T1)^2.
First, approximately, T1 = 9.35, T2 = 13.2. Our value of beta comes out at 8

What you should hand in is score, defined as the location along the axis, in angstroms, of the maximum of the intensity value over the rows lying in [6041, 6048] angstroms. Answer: 6046.82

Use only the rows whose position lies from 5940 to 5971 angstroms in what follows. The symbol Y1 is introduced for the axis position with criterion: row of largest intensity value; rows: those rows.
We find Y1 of 5951.51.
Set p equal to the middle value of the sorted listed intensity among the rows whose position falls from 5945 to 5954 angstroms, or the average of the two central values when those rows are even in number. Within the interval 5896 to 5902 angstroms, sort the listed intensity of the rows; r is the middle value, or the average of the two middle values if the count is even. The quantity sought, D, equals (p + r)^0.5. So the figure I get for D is 5.14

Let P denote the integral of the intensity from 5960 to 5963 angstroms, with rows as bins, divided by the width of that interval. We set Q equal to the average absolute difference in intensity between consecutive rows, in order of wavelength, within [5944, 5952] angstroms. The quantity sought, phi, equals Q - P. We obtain -13.0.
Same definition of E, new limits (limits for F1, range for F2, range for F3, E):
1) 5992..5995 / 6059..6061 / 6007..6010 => 0.068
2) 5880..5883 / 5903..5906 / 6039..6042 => 0.078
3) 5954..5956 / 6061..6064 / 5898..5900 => 0.044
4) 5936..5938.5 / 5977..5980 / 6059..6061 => 0.065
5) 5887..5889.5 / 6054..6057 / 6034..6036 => 0.089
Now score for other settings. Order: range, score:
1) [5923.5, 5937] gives 5932.35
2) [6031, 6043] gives 6031.52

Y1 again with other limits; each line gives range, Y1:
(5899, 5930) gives 5928.26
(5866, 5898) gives 5872.55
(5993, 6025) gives 6020.42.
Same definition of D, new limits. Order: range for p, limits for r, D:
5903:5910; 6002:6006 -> 5.24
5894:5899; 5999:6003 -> 5.06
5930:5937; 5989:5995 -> 5.39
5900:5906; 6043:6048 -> 5.33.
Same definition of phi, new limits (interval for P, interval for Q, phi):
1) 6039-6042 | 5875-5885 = -14.0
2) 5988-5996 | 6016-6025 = -11.3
